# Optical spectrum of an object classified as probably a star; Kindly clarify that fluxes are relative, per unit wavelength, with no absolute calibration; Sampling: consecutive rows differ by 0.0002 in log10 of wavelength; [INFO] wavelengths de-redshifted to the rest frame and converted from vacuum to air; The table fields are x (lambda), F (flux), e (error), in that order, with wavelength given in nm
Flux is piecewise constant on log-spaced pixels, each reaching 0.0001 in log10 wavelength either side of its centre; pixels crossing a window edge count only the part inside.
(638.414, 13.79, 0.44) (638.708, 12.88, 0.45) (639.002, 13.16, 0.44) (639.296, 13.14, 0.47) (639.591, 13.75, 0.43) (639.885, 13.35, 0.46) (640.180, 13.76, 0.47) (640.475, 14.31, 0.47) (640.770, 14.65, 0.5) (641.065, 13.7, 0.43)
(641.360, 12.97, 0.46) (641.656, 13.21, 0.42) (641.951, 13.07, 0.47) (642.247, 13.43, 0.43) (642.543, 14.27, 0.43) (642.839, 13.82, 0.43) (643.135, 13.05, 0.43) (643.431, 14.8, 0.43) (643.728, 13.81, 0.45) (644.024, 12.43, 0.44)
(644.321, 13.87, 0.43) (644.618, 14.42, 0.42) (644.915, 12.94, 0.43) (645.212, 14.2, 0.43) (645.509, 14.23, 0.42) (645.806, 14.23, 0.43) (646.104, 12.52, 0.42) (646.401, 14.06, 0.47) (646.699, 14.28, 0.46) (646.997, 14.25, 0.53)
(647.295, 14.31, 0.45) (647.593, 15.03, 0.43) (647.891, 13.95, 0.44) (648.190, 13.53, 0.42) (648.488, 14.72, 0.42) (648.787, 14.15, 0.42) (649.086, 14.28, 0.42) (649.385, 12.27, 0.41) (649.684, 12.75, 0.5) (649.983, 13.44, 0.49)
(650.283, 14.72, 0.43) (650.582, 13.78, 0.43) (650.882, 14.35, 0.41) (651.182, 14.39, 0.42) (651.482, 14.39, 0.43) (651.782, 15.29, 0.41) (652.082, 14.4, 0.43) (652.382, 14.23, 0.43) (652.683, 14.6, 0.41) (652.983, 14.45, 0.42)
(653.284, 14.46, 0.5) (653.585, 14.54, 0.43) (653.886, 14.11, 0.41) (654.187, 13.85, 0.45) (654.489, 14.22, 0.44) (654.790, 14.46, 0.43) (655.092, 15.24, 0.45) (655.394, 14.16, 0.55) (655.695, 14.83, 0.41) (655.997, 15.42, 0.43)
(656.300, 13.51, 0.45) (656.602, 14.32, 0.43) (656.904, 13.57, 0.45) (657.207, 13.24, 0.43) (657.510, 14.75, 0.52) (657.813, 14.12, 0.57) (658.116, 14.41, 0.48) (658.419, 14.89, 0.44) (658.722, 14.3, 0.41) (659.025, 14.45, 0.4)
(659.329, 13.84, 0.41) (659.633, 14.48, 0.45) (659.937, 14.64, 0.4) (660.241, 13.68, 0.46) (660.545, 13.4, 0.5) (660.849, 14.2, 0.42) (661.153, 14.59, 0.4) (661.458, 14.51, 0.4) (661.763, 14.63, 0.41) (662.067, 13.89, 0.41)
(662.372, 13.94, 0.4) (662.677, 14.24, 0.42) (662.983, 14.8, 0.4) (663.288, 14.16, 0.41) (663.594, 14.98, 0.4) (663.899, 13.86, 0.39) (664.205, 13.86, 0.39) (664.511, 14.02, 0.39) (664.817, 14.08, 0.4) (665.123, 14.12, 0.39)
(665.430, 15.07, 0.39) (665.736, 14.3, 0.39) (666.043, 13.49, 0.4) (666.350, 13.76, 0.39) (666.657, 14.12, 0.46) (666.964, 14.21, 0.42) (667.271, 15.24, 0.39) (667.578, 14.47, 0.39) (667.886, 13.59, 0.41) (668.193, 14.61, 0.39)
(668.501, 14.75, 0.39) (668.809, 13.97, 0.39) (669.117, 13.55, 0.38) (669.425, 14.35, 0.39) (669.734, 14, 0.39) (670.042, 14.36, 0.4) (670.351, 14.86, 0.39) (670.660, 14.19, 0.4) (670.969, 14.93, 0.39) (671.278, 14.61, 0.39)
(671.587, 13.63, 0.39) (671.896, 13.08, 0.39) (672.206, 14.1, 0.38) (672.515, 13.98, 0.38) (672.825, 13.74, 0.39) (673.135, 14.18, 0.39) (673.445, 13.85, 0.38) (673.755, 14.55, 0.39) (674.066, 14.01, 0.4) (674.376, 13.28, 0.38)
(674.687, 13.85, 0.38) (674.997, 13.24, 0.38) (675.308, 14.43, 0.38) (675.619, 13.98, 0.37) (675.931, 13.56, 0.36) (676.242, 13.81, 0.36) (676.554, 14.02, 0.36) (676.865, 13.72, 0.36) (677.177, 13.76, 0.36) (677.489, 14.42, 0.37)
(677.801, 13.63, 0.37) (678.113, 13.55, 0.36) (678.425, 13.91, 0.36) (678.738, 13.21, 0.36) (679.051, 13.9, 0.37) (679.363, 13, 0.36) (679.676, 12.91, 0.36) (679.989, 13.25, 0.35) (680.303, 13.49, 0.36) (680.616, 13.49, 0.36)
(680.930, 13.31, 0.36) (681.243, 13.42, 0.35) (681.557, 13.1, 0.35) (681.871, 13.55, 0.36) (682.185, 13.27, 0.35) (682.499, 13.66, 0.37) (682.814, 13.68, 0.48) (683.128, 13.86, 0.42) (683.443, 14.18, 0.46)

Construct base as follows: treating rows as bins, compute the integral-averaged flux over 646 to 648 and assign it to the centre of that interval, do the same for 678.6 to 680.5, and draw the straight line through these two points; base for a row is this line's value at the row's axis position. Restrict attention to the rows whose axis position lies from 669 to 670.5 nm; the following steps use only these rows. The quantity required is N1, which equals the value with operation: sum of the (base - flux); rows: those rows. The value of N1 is -3.4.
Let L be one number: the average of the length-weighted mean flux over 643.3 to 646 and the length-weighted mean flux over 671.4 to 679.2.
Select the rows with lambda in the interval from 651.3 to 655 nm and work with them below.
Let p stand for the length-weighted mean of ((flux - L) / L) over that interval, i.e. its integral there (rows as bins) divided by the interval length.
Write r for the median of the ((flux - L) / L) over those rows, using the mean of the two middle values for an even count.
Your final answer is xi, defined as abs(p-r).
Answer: 0.000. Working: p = 0.04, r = 0.04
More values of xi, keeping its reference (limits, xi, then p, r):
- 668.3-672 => 0.004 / 0.03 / 0.03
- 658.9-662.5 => 0.010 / 0.03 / 0.04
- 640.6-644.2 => 0.003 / -0.02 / -0.02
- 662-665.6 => 0.012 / 0.03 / 0.02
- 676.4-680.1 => 0.005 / -0.02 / -0.01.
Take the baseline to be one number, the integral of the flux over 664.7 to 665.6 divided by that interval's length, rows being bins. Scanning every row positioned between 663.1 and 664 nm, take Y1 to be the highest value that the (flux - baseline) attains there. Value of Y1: 0.54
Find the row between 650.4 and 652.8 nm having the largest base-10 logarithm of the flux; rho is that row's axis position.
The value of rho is 651.782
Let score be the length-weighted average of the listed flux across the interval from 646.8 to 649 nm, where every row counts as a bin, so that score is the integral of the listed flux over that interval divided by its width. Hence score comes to 14.3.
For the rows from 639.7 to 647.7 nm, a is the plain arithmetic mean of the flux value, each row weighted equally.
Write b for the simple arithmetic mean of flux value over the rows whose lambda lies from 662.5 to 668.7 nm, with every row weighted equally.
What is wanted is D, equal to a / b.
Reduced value 0.97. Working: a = 13.8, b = 14.3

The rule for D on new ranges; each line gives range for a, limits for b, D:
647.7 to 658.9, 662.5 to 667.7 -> 1.00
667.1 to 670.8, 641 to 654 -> 1.03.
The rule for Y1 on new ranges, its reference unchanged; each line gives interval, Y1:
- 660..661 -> -0.24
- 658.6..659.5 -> 0.01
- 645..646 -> -0.21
